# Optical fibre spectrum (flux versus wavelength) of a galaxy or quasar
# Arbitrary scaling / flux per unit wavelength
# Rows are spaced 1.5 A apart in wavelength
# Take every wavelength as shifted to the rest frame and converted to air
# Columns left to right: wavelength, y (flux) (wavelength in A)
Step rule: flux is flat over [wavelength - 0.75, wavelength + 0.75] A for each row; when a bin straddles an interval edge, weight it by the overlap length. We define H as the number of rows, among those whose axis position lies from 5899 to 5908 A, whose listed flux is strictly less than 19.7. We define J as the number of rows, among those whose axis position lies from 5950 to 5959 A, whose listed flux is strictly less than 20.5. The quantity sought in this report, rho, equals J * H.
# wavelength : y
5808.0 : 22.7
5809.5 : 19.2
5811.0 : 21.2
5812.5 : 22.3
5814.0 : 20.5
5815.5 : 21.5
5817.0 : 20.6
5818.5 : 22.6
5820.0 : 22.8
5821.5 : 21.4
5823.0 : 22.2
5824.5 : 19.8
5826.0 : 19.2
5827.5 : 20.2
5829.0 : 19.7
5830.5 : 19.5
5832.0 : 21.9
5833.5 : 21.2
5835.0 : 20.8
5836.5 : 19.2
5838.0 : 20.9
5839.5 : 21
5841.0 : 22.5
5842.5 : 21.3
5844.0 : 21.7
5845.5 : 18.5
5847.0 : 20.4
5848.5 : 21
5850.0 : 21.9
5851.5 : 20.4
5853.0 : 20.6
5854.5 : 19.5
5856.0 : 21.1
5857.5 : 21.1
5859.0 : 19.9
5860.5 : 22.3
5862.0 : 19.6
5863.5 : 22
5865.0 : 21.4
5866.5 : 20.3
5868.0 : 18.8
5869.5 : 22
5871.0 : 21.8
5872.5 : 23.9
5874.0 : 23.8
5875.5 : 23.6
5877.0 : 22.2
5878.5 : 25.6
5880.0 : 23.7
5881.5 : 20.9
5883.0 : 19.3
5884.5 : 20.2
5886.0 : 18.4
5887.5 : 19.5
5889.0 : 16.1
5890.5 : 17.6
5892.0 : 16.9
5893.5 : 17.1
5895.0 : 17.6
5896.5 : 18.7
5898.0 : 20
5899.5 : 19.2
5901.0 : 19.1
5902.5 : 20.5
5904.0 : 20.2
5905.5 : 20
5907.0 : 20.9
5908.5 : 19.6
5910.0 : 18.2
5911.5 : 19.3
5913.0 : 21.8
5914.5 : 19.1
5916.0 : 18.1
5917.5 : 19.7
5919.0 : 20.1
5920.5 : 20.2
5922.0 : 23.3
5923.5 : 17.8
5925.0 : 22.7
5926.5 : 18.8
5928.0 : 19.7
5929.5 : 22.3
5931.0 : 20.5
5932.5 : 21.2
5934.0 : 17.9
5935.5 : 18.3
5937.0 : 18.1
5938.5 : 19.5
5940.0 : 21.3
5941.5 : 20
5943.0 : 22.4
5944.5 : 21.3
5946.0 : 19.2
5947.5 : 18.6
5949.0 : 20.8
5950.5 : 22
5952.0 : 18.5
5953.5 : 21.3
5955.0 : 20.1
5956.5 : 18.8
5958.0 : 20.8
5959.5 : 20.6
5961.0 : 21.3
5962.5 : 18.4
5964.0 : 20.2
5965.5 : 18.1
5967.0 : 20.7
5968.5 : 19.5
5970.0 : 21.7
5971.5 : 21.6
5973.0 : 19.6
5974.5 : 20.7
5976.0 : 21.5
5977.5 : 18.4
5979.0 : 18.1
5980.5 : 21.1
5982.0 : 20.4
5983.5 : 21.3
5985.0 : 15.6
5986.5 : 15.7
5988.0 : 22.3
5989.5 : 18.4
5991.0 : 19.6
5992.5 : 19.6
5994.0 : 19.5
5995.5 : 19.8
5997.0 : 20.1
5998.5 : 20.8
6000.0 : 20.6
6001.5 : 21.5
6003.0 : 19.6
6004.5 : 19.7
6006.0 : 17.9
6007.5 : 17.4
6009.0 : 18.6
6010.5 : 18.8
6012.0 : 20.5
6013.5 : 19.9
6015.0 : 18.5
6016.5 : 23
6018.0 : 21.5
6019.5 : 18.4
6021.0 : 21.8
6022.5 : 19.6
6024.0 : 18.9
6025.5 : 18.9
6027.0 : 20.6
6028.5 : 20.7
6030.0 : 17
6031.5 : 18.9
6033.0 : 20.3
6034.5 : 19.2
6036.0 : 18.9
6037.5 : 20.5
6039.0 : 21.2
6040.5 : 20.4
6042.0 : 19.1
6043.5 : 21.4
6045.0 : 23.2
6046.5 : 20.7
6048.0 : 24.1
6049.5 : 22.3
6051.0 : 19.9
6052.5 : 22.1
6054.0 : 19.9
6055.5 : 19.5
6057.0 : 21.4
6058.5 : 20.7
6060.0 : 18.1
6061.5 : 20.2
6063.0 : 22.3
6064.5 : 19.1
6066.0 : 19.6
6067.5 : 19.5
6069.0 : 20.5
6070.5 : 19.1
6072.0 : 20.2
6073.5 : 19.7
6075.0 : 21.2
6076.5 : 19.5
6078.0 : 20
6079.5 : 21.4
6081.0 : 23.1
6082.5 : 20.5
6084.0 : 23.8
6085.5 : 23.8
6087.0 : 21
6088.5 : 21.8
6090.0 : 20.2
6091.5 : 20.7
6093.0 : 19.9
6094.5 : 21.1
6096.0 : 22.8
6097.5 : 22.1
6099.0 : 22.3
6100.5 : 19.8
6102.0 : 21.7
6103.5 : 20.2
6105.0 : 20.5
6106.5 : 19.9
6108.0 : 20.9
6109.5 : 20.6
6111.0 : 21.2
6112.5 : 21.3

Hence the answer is 6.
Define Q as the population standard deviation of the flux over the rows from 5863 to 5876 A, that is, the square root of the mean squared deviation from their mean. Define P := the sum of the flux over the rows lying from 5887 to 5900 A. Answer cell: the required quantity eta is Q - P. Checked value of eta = -161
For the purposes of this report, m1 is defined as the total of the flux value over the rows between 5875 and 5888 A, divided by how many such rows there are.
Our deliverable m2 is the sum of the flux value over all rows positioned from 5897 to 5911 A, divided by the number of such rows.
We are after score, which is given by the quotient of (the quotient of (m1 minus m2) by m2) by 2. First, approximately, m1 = 21.49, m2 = 19.7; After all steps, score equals 0.044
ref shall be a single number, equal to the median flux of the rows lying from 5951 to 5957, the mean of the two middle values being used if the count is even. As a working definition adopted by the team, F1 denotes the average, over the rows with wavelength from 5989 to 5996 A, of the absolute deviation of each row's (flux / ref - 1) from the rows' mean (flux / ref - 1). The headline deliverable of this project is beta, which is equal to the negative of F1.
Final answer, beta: -0.020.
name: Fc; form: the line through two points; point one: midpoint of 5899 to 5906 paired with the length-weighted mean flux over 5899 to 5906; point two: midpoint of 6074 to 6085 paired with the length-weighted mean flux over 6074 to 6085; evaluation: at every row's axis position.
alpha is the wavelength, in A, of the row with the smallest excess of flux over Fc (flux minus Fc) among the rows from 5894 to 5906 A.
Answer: 5895.0 A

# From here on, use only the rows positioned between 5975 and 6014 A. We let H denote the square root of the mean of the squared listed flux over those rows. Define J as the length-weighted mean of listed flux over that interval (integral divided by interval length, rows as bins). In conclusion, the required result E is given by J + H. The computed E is 39.1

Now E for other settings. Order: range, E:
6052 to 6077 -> 40.3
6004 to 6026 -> 39.2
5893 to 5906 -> 38.4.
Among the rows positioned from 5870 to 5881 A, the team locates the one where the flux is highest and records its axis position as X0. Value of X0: 5878.5 A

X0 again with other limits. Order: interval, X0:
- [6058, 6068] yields 6063.0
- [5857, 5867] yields 5860.5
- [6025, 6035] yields 6028.5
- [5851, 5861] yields 5860.5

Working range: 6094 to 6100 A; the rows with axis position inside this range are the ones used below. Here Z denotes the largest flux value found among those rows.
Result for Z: 22.8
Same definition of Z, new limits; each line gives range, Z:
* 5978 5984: 21.3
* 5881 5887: 20.9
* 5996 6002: 21.5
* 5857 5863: 22.3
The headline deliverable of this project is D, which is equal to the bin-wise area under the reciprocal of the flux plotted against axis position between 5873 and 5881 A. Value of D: 0.34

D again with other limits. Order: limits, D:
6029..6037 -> 0.42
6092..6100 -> 0.37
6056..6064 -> 0.39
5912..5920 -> 0.41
